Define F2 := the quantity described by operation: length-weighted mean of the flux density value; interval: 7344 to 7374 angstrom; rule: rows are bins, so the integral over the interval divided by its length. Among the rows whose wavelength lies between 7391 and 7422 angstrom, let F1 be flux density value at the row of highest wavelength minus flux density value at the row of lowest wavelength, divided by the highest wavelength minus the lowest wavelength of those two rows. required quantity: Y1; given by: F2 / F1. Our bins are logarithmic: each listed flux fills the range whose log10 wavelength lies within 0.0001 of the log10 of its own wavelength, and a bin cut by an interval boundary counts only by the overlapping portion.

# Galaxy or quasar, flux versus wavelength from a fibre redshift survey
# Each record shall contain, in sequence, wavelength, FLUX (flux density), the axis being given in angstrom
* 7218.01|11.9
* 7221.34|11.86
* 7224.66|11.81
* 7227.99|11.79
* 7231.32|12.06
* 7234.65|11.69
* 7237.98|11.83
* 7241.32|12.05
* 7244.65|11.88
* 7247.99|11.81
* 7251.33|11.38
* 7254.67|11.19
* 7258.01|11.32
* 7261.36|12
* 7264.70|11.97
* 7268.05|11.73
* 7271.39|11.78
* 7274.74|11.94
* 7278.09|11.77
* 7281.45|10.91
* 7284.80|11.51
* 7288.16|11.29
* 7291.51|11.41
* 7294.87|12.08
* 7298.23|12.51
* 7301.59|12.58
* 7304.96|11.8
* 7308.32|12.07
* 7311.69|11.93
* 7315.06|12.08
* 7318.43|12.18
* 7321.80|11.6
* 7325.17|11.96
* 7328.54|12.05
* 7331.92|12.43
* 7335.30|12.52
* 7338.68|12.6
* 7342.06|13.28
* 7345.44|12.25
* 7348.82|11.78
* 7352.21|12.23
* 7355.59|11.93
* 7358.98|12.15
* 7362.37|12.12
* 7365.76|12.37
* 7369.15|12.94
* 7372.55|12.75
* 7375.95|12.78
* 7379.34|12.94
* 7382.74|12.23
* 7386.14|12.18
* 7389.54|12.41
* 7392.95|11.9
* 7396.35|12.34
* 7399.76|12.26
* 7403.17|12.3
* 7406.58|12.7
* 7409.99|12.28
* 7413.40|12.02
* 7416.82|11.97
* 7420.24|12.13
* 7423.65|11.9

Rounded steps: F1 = 0.008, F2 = 12.3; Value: 1457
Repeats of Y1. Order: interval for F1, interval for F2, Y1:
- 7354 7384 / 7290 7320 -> 1092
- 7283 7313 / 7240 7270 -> 749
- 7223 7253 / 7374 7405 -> -768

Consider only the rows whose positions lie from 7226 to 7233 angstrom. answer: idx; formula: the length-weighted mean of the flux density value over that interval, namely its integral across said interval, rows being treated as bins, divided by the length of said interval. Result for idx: 11.9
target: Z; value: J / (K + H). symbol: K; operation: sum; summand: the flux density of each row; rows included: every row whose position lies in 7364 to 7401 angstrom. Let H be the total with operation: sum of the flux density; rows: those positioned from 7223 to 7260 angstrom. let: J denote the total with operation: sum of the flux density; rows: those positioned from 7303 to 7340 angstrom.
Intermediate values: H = 129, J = 133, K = 137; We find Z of 0.501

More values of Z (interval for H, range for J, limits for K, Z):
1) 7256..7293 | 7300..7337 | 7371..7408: 0.504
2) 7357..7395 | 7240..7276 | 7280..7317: 0.483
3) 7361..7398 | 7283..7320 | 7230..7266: 0.494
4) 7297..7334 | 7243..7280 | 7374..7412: 0.478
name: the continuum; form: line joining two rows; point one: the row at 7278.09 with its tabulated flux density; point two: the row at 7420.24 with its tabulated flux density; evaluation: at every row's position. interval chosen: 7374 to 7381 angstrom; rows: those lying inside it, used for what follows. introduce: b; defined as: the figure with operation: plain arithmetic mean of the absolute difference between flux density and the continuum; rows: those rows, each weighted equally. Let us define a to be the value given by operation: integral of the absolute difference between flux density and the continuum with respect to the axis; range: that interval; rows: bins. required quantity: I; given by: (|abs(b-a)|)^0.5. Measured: 2.24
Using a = 5.8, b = 0.84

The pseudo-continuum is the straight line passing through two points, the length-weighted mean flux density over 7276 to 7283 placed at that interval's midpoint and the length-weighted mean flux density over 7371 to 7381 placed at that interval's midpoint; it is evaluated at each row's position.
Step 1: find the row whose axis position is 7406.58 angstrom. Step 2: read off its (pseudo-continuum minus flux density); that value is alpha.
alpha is 0.6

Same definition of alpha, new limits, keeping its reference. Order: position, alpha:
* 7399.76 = 0.9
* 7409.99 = 1.1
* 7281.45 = 0.5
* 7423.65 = 1.6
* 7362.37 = 0.5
